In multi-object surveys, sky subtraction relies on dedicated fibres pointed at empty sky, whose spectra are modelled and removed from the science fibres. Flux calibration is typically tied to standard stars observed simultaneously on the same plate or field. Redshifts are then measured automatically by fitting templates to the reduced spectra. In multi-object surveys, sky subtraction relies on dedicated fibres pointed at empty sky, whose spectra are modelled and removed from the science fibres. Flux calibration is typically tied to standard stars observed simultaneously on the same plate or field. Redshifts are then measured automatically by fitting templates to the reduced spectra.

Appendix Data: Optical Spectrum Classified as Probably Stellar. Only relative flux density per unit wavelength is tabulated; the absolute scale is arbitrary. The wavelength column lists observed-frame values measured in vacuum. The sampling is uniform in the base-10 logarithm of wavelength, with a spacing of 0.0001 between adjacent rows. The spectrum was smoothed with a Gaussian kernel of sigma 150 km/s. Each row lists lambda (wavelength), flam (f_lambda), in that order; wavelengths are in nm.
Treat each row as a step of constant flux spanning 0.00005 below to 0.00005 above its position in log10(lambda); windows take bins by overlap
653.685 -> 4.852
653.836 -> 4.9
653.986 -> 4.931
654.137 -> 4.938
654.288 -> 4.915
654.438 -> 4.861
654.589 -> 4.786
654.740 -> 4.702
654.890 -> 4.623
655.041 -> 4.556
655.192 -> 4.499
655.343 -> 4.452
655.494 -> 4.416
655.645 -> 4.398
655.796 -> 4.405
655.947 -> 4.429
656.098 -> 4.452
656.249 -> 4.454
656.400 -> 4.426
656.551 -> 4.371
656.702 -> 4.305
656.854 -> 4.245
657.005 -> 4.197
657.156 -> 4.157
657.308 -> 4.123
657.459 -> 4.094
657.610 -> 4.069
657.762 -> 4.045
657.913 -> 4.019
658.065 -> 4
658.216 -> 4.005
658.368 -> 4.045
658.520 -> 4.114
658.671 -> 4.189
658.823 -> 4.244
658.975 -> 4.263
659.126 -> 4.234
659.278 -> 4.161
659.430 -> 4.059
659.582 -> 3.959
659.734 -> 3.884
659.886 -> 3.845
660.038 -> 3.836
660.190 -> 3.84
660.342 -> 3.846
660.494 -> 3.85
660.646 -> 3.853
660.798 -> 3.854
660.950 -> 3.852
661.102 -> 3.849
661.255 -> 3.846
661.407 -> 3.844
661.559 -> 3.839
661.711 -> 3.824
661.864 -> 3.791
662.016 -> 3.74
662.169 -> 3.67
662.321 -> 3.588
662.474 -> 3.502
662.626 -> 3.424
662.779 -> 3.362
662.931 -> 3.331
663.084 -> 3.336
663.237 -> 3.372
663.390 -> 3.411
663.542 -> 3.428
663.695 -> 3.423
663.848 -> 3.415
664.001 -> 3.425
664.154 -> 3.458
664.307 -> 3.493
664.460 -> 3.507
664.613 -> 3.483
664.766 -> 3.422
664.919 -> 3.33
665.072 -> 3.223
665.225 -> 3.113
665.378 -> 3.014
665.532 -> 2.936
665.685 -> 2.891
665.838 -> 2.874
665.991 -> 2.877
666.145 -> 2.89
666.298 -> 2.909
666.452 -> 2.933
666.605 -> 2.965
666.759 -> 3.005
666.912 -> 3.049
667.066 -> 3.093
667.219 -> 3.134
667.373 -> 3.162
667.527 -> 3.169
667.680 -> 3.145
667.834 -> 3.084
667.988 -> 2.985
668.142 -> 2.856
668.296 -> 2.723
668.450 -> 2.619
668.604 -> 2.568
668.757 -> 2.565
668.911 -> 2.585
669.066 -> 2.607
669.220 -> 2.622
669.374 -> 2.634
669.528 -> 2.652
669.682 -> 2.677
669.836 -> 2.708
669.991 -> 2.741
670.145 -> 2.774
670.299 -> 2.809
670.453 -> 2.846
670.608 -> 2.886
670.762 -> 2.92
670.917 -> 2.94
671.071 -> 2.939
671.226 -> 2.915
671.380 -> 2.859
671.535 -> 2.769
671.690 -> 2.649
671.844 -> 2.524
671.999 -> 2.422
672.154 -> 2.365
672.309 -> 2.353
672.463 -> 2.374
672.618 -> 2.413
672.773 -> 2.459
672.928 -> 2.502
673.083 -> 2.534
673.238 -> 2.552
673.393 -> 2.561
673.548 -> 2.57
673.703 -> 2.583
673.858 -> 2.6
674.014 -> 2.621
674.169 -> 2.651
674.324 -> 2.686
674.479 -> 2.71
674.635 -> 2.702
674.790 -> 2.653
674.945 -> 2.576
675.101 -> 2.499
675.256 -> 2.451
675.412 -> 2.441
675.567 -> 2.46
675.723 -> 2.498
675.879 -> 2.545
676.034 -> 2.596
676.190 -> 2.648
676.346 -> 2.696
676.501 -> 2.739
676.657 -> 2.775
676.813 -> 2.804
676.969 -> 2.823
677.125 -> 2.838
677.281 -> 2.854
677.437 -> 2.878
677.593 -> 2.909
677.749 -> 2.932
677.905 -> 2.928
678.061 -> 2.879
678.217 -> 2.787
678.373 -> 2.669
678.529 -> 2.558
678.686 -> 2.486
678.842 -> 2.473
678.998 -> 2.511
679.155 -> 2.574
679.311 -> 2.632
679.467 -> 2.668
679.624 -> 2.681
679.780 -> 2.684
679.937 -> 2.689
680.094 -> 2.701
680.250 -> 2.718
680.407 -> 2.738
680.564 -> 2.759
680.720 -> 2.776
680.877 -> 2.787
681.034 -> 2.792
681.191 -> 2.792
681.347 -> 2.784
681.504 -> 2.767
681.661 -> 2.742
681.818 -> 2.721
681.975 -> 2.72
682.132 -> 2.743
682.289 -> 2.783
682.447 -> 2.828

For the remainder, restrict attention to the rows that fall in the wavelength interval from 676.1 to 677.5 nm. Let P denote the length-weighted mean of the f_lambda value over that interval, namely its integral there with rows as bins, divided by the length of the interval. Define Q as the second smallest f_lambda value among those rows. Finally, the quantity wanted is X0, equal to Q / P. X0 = 0.970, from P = 2.8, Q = 2.696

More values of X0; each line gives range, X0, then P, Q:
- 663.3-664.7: 0.990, 3.4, 3.415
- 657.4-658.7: 0.986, 4.1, 4.005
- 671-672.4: 0.896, 2.6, 2.365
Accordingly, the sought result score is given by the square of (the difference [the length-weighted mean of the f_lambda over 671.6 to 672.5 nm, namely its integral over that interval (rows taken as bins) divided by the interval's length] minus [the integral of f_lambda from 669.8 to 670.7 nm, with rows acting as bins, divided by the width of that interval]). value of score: 0.12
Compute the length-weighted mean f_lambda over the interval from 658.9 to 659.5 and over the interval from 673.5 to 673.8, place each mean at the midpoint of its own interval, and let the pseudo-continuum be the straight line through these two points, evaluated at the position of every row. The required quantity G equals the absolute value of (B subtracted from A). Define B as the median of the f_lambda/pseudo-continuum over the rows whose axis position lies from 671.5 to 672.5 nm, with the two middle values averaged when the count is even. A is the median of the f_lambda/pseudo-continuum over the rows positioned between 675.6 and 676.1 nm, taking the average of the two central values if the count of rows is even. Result 0.21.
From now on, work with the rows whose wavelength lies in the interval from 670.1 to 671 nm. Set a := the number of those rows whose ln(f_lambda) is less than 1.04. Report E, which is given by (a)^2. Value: 4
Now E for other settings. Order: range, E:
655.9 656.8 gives 0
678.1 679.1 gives 36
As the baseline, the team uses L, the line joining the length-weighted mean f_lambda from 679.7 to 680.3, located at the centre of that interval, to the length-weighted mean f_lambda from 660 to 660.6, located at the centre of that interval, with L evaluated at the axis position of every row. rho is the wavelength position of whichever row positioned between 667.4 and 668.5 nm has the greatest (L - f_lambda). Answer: 668.450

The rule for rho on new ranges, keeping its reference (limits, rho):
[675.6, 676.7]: 675.723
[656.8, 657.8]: 657.762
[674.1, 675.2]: 675.101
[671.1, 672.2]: 672.154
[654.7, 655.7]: 655.645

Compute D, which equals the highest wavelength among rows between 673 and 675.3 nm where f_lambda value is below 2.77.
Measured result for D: 675.256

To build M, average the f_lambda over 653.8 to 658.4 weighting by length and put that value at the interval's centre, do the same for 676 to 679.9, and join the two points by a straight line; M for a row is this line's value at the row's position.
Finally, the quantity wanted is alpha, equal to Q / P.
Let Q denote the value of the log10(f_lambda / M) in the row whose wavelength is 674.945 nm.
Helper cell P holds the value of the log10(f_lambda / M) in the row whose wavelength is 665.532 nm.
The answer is 0.6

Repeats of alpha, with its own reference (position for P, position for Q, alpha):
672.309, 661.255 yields 0.1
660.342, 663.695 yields 1.8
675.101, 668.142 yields 1.2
